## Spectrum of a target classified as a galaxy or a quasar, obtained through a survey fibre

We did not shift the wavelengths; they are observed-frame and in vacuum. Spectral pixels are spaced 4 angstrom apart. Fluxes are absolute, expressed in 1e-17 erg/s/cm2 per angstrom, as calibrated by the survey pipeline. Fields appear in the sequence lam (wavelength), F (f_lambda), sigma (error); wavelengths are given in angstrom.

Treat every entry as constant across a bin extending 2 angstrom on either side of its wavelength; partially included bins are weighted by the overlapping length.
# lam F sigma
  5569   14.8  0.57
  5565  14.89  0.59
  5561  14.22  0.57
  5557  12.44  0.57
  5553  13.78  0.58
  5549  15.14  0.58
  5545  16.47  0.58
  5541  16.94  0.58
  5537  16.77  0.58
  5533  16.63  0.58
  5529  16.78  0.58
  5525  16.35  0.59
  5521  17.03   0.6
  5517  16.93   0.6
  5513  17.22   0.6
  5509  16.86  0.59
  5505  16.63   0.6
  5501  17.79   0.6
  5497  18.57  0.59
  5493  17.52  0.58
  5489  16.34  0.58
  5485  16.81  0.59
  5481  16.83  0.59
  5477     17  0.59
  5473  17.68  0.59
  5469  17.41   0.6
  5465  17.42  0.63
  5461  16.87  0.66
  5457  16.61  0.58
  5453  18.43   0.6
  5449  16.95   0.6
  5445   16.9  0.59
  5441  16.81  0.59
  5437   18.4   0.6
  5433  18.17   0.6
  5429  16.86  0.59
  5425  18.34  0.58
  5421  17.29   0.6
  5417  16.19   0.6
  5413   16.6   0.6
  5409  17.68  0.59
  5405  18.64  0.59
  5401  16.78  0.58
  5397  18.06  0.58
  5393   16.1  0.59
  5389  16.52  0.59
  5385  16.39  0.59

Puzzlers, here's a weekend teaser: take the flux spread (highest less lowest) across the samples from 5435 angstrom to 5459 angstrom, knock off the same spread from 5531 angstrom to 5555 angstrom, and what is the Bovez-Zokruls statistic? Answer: -1.3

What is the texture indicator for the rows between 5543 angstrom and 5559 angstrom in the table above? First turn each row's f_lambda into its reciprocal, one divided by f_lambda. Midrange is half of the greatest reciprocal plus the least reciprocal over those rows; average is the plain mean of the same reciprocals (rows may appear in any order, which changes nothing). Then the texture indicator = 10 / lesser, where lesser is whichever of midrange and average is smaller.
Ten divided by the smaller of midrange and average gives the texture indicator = 143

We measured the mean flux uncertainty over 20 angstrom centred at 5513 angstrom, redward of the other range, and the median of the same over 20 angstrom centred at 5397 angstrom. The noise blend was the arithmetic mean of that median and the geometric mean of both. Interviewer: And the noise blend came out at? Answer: 0.592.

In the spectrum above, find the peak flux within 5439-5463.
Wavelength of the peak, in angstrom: 5453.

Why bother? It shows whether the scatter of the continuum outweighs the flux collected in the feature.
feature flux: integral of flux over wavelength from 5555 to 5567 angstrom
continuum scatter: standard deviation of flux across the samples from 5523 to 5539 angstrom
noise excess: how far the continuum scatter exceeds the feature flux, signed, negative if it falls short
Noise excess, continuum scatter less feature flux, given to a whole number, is -166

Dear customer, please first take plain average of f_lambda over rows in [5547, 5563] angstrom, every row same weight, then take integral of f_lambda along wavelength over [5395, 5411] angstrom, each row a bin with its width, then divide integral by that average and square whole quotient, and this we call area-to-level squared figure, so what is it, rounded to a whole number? 420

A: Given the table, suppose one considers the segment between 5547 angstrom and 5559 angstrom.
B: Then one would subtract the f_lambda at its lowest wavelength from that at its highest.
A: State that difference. -2.7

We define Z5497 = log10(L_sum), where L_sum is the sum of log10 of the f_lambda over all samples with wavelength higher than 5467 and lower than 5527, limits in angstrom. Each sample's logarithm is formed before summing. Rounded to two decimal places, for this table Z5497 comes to 1.27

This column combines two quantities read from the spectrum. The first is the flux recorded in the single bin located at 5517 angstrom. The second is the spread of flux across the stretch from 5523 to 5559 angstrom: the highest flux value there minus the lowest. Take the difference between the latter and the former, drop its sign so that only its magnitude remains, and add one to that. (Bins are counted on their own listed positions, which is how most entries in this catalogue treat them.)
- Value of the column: 13.4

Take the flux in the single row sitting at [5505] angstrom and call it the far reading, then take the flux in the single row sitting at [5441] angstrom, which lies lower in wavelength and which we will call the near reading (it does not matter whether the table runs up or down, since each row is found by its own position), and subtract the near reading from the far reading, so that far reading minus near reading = -0.2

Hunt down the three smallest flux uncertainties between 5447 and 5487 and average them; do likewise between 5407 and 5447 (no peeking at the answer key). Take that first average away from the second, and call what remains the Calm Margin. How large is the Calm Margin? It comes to 0.000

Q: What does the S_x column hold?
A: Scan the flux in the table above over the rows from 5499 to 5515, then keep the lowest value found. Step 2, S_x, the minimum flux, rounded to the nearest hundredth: 16.63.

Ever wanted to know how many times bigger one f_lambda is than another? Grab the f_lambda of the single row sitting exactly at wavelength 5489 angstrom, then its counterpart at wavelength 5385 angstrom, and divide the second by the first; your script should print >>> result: 1.00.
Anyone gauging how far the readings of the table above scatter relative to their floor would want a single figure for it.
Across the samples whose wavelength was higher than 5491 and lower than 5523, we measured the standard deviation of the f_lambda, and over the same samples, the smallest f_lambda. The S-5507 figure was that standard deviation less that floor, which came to -16.0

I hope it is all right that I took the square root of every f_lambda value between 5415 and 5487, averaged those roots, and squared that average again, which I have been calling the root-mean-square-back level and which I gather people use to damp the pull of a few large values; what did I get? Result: 17.3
